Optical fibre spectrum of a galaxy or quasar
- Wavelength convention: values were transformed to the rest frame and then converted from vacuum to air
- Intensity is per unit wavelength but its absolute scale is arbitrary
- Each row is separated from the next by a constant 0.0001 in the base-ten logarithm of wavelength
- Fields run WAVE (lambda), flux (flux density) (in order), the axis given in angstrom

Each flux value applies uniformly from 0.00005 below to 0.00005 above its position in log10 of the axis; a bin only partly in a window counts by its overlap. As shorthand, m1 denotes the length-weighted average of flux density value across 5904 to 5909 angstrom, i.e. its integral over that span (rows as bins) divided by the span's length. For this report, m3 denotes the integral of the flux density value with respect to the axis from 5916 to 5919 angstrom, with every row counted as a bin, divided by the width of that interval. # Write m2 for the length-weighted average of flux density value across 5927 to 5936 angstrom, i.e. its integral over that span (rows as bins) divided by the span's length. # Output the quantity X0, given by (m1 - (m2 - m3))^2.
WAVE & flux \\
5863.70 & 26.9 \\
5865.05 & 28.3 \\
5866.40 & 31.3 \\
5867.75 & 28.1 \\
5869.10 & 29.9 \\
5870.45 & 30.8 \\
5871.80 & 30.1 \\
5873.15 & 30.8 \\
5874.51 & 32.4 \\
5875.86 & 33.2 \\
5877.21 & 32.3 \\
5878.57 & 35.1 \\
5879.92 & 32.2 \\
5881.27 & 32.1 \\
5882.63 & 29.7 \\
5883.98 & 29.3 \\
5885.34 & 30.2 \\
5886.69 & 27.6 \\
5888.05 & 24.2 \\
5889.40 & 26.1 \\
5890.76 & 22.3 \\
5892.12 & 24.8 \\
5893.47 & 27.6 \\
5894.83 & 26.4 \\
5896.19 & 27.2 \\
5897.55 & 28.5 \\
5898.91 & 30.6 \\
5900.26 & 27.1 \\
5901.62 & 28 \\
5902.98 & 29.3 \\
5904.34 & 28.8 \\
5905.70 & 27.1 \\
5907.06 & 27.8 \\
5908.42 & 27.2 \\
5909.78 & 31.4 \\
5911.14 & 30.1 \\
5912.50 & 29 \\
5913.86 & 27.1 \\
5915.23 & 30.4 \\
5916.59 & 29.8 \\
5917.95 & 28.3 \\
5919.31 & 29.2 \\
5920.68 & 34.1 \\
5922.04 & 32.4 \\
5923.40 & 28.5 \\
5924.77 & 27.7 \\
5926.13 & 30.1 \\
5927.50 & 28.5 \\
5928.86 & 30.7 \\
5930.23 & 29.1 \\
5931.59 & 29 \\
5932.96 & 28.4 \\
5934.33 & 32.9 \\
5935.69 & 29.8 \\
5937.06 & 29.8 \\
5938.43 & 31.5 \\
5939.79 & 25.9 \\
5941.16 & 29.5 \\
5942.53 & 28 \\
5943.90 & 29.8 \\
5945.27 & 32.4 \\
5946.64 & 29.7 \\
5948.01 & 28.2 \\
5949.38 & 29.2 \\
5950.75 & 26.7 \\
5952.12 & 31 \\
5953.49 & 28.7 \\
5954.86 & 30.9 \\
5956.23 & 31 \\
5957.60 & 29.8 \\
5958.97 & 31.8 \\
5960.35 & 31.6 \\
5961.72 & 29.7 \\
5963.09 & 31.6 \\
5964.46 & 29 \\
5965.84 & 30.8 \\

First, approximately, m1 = 27.7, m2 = 29.8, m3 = 29.1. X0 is 726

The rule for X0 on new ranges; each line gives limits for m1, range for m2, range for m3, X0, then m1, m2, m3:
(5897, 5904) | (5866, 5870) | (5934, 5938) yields 881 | 28.7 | 29.7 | 30.7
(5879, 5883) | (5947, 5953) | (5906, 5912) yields 1017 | 31.7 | 28.8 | 29.0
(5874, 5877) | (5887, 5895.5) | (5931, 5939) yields 1420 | 32.8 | 25.3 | 30.2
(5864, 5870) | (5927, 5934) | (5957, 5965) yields 937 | 29.3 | 29.3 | 30.6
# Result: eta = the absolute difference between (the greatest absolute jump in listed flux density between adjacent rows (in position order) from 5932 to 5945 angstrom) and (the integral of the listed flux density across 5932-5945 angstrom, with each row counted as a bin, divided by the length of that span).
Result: 24.0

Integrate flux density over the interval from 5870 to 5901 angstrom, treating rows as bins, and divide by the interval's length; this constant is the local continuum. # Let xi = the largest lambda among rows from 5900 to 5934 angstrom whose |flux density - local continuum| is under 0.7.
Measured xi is 5931.59 angstrom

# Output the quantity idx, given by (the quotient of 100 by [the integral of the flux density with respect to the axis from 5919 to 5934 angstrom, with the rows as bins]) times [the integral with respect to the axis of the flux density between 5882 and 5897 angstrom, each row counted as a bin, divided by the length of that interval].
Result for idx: 6.0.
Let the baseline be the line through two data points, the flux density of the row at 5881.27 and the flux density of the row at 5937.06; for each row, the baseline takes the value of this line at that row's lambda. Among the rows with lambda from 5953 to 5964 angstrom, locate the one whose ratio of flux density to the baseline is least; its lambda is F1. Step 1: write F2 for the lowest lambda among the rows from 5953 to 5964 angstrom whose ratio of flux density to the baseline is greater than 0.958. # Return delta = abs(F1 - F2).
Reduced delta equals 0.0 angstrom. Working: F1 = 5953.49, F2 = 5953.49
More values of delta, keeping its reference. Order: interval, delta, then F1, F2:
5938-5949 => 1.4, 5939.79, 5938.43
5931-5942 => 8.2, 5939.79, 5931.59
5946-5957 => 4.1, 5950.75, 5946.64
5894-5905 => 4.1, 5894.83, 5898.91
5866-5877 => 6.8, 5867.75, 5874.51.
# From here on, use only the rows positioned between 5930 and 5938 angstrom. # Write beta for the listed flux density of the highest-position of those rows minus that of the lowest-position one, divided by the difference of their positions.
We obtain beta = 0.10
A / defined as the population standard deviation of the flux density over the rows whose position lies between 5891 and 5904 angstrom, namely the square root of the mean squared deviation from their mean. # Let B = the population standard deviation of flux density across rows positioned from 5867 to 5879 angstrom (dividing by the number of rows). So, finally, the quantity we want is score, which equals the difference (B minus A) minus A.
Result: -1.2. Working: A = 1.58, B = 1.95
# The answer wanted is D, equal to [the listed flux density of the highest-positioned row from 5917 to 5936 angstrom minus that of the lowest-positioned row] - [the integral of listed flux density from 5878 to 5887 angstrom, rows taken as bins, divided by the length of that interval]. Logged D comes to -29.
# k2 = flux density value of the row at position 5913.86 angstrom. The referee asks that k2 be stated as 27.1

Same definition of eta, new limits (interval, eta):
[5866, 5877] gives 27.7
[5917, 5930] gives 25.0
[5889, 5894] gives 21.3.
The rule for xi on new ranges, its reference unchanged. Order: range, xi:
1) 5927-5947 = 5946.64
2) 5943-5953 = 5949.38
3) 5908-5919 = 5916.59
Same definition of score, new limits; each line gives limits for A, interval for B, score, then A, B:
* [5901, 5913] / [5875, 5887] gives -0.5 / 1.33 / 2.16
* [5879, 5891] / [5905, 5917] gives -4.9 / 3.24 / 1.54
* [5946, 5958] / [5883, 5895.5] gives -0.4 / 1.37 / 2.36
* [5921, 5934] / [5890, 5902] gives -0.5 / 1.37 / 2.21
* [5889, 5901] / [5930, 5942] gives -2.5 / 2.19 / 1.83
